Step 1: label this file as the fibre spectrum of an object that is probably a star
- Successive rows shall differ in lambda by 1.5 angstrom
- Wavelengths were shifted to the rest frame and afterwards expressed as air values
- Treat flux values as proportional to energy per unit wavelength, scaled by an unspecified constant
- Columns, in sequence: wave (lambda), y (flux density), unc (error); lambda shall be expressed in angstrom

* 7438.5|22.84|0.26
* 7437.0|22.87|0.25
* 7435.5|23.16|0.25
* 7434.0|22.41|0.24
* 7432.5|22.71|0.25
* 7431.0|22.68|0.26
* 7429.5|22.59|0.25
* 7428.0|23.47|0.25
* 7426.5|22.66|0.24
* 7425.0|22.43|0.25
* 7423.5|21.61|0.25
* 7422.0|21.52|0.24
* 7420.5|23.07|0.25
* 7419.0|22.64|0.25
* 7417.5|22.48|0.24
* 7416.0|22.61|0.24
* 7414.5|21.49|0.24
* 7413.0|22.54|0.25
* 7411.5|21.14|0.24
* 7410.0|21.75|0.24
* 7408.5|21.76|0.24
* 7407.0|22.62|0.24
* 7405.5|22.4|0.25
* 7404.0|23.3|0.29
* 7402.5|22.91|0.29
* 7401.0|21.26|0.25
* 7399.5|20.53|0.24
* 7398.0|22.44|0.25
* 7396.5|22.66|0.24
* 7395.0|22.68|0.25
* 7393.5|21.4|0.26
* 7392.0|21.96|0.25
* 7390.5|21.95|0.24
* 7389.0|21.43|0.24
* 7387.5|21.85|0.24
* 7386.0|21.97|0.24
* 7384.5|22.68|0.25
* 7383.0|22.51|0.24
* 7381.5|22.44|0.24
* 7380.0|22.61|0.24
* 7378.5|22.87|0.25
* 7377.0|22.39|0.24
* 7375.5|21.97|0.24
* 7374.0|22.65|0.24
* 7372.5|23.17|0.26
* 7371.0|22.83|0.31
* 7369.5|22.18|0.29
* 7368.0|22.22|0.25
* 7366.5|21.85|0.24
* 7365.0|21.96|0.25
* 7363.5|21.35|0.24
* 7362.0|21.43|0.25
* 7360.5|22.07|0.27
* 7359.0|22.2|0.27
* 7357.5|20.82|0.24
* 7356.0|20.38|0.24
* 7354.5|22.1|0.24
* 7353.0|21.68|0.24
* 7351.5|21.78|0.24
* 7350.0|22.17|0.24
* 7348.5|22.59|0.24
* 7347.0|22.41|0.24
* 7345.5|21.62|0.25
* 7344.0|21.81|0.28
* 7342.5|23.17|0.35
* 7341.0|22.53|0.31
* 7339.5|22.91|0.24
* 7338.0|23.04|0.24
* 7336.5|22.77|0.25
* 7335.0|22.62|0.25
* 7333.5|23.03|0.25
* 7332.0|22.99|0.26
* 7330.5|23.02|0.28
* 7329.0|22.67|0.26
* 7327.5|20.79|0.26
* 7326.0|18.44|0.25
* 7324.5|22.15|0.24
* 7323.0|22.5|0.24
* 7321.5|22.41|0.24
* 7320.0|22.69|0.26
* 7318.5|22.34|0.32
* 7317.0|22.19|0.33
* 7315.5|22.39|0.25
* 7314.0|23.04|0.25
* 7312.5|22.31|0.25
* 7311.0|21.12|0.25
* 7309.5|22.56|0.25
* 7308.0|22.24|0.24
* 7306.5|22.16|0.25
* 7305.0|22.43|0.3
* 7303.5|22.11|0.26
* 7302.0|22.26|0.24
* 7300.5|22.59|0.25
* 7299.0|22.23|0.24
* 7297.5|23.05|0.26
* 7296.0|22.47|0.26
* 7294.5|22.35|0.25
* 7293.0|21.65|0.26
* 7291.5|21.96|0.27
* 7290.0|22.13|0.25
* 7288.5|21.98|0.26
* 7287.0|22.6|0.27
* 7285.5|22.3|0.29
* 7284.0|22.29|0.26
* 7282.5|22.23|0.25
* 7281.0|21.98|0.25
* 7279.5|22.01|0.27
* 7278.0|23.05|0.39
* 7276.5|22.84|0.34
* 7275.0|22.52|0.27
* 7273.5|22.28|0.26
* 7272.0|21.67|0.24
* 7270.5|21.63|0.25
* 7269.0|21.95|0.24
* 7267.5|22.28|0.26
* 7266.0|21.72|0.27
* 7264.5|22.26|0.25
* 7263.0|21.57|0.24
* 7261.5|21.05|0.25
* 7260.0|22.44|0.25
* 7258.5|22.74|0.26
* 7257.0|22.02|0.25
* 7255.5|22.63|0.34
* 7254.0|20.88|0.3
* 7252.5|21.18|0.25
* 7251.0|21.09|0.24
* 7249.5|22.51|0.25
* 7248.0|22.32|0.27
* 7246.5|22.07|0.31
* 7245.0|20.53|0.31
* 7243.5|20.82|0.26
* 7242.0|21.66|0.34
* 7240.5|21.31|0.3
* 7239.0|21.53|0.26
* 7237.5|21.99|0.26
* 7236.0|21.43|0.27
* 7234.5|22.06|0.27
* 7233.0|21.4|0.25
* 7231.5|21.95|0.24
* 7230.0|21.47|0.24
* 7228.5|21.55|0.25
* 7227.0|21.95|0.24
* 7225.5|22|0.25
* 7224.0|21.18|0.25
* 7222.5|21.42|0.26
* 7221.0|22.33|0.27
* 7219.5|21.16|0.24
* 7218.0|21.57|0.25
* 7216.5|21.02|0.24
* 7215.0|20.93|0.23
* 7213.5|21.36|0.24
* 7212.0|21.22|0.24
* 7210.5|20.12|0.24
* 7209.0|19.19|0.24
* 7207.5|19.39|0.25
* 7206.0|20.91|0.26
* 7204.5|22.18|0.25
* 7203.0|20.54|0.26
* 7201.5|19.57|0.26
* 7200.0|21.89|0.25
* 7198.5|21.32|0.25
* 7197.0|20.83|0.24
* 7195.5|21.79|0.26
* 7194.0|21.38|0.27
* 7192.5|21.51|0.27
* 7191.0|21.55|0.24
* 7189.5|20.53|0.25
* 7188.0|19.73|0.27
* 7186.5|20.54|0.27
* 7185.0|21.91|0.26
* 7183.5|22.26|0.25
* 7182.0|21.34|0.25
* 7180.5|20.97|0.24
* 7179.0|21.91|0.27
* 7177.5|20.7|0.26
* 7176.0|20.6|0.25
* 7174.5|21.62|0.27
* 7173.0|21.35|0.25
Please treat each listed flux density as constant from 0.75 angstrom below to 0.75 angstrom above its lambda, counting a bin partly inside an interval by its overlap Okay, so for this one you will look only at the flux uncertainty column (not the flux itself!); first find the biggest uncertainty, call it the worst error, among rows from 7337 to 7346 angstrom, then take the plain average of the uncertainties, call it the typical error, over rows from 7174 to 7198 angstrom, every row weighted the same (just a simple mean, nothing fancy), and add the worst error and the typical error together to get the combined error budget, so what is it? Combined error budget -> 0.61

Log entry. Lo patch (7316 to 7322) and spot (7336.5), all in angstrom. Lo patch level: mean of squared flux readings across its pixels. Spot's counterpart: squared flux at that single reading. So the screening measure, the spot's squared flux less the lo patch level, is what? 16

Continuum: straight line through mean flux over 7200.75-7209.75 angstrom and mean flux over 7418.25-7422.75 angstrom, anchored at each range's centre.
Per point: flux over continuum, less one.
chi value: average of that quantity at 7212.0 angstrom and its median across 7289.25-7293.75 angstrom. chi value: 0.040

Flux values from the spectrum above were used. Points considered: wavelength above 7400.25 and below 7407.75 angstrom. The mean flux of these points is 22.5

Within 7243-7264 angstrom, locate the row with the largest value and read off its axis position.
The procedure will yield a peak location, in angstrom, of 7258.5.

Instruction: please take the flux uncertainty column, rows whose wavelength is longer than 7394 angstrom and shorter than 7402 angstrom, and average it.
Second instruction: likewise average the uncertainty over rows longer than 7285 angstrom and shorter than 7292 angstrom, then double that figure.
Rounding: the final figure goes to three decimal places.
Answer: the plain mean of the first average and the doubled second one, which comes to 0.391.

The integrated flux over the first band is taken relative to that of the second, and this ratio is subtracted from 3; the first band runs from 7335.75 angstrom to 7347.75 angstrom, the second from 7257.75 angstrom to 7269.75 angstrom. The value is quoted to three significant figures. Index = 1.98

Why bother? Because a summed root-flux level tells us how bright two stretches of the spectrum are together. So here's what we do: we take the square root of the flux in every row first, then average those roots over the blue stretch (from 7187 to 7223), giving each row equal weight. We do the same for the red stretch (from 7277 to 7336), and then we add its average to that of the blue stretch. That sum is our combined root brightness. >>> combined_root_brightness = 9.294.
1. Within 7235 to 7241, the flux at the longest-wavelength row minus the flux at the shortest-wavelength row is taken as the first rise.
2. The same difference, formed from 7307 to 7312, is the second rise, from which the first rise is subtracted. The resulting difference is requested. -1.0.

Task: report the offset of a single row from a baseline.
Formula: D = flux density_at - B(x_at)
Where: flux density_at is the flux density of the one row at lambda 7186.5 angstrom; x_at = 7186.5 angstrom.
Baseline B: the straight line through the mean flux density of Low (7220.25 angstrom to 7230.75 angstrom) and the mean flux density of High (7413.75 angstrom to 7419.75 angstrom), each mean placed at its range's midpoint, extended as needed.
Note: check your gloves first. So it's -1.0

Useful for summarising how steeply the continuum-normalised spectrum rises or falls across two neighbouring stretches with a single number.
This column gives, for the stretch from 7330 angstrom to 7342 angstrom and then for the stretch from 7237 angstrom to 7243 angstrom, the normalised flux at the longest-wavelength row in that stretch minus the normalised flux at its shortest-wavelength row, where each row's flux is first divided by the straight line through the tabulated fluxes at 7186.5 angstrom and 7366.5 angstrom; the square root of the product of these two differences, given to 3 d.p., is 0.021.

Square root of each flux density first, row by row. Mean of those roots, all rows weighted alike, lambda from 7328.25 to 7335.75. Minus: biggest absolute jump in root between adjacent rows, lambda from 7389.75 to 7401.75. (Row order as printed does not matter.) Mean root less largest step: 4.58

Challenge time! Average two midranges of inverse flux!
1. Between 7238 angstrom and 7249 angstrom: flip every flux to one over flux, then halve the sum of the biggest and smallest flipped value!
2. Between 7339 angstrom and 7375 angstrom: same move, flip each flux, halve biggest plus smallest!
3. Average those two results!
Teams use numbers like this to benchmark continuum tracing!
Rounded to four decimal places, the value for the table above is 0.0464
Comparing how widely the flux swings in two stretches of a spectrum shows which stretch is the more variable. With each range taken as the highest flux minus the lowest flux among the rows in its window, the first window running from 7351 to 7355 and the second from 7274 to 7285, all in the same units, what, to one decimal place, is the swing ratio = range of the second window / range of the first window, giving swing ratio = 2.5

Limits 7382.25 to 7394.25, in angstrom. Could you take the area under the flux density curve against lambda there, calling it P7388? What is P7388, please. 264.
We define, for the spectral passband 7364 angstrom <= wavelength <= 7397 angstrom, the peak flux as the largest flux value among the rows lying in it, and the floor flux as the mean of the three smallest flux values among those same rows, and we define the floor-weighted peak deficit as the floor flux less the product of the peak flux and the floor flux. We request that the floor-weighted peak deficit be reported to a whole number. -478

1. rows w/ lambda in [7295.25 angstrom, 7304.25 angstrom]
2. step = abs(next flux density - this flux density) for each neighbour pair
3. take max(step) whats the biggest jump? 0.8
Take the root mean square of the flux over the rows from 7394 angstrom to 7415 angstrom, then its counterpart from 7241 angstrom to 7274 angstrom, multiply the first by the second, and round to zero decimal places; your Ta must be 482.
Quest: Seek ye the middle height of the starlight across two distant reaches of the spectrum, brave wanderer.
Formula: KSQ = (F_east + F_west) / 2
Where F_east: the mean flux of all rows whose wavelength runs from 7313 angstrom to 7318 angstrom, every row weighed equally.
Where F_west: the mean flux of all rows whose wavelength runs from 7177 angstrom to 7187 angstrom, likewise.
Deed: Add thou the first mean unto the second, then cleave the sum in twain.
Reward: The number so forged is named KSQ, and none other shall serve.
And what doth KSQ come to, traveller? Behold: 22.0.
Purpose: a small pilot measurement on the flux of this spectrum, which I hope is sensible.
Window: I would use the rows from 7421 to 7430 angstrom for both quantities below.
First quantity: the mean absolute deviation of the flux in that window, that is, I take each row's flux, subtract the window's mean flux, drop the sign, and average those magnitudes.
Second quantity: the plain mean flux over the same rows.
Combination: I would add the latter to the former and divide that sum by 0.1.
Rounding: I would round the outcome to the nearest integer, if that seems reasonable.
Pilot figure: 229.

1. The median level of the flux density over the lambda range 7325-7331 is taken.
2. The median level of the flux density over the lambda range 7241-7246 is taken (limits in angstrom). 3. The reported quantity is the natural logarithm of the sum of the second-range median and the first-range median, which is 3.75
